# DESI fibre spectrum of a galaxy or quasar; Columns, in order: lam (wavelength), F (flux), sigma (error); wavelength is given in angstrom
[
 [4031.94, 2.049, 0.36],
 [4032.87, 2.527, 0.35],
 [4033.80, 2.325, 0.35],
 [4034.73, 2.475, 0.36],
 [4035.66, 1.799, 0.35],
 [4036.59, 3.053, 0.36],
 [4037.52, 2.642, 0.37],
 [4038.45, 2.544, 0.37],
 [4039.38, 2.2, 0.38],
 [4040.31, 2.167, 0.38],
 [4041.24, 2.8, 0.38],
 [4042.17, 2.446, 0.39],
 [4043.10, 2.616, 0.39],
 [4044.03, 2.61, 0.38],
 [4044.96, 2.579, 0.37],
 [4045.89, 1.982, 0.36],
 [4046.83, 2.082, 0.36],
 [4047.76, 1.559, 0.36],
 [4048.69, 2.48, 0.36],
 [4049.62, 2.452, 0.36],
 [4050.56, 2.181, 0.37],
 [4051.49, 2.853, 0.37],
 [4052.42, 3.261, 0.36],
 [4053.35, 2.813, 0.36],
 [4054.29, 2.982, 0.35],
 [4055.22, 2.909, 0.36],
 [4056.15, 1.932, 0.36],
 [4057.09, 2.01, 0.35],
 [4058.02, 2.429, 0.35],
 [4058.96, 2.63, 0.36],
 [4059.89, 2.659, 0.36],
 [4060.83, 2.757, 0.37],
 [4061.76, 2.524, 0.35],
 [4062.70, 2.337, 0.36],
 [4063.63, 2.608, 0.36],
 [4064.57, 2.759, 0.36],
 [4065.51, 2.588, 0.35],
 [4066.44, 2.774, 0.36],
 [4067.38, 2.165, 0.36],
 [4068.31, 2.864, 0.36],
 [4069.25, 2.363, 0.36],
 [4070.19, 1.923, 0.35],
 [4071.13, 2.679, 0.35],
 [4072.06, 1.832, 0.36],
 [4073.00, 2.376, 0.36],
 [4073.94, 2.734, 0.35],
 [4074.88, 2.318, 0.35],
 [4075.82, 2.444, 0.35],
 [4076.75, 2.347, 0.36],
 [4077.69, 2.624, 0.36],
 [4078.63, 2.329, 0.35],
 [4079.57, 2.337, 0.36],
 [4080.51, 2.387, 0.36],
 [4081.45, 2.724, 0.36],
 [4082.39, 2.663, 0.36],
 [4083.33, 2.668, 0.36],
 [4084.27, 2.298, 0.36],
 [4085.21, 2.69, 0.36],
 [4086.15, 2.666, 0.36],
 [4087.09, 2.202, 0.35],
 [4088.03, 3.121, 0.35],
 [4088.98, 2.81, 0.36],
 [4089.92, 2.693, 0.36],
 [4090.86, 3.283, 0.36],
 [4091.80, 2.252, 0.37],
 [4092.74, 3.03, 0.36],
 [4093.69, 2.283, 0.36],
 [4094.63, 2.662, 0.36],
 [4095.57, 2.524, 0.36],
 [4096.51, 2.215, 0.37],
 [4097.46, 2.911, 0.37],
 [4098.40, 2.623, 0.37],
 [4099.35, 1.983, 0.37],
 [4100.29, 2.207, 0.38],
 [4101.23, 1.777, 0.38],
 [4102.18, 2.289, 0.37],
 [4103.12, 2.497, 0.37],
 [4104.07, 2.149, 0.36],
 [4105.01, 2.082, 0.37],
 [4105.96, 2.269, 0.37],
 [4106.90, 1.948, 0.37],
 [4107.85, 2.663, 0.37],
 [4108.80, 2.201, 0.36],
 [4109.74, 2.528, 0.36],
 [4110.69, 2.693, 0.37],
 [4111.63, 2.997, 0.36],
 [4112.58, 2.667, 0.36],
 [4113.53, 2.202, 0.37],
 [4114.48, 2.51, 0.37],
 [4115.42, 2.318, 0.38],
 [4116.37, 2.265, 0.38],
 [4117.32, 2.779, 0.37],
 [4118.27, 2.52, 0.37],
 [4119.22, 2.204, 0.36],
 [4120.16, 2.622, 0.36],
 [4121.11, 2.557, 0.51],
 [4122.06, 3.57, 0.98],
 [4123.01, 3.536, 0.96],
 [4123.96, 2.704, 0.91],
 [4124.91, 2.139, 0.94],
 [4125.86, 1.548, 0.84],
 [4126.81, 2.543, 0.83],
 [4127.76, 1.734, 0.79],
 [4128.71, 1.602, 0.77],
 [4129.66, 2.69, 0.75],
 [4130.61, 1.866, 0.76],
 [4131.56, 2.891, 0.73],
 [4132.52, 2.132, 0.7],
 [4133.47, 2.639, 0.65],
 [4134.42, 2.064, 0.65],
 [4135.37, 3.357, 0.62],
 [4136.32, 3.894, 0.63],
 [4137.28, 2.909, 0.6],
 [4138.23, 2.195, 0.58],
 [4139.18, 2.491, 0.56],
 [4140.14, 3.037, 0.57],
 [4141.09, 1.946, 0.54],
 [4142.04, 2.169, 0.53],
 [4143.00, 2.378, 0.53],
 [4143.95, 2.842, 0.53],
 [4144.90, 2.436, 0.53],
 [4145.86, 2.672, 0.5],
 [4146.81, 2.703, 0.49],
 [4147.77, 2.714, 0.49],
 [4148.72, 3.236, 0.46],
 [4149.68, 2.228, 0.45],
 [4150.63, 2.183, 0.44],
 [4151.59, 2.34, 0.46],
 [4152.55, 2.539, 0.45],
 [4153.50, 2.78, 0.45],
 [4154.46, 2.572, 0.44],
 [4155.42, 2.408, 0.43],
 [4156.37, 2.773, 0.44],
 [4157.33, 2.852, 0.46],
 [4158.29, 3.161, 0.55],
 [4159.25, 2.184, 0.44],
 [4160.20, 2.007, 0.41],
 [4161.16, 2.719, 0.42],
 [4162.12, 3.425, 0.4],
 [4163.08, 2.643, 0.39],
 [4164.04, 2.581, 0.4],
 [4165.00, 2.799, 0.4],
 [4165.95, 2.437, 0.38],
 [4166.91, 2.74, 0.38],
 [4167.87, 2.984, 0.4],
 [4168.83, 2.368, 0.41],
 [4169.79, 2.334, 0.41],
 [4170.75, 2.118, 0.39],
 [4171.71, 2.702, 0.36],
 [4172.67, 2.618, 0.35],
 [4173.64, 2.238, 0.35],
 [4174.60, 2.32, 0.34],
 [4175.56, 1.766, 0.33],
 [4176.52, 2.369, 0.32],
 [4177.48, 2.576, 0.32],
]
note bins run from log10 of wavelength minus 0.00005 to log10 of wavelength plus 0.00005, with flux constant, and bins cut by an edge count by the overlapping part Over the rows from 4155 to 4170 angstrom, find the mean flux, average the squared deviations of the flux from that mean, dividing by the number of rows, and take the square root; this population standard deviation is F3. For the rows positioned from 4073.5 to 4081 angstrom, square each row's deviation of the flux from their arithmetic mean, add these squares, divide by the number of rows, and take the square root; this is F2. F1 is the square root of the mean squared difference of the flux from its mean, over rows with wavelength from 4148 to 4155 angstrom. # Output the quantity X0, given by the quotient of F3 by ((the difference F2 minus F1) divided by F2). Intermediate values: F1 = 0.34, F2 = 0.15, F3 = 0.35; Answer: -0.3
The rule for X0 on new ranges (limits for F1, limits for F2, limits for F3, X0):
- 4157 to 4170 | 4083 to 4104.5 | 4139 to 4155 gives -32.6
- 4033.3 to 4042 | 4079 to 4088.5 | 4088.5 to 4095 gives -1.0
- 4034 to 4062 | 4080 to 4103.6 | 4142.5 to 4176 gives -3.1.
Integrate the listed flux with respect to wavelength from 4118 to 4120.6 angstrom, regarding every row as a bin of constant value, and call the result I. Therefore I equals 6.4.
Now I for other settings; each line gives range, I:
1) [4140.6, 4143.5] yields 6.3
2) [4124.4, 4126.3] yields 3.5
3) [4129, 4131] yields 4.5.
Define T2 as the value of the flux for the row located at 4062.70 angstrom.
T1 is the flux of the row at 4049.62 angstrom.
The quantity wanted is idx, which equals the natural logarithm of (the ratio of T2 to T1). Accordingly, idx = 0.0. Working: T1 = 2.452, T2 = 2.337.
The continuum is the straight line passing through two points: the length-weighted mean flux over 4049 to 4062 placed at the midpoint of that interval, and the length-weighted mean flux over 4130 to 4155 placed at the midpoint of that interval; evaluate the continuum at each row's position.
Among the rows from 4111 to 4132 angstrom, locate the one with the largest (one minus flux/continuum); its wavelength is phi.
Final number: 4125.86 angstrom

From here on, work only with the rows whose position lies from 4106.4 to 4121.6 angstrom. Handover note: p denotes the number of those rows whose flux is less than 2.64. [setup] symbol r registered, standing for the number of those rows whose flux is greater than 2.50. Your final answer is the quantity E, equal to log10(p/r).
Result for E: 0.04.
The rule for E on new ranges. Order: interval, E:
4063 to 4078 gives 0.14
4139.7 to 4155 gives 0.00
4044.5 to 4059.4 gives 0.20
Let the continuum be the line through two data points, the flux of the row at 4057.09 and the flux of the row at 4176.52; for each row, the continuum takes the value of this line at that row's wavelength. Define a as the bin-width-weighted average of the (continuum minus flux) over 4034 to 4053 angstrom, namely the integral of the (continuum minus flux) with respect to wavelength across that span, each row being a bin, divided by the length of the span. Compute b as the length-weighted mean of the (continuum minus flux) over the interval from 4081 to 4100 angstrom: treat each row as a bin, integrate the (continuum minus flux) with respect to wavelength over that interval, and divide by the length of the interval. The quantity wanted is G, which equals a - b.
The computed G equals 0.03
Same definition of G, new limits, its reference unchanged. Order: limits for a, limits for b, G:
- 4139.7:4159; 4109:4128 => 0.04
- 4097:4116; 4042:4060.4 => 0.27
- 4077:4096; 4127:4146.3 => -0.26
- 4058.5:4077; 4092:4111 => -0.21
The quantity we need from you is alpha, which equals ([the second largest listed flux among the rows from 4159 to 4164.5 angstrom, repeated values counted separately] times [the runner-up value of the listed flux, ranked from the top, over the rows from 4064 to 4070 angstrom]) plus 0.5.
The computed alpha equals 8.0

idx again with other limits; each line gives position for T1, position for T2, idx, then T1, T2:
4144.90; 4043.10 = 0.1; 2.436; 2.616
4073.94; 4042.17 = -0.1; 2.734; 2.446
